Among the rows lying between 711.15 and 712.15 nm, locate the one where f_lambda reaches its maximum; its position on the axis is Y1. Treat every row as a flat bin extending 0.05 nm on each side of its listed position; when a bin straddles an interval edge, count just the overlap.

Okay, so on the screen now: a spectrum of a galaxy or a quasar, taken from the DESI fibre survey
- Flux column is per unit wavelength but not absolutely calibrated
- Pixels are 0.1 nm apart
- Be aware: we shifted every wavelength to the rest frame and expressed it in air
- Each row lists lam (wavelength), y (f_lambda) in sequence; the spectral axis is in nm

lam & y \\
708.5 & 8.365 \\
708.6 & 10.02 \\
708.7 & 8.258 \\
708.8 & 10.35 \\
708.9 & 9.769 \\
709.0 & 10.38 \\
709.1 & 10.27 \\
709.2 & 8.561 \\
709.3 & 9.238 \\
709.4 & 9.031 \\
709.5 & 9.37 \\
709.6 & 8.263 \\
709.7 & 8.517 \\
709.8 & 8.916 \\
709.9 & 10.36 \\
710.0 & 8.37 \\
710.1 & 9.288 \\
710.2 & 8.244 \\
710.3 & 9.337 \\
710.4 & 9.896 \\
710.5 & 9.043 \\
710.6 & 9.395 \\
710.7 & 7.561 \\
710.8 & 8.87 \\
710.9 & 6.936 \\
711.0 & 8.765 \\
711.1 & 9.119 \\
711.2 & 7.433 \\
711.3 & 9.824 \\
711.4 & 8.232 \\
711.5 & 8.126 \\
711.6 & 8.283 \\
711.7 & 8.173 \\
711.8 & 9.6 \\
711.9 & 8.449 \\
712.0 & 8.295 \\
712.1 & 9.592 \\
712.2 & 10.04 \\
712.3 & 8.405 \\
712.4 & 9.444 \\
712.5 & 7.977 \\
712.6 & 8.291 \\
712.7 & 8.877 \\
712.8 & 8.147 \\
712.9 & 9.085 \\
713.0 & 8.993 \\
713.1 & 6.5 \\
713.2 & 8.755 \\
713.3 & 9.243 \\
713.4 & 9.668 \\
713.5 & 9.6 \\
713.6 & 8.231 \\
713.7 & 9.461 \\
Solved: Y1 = 711.3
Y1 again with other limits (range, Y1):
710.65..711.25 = 711.1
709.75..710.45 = 709.9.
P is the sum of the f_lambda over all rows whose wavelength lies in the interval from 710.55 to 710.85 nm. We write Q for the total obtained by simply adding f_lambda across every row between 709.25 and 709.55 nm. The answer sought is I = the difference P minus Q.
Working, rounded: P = 25.8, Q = 27.6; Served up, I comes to -1.8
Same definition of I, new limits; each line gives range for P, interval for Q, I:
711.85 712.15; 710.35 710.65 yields -2.0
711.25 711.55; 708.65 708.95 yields -2.2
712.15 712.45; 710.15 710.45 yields 0.4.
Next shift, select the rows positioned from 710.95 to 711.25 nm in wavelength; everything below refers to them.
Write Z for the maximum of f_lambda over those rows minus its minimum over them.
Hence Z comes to 1.69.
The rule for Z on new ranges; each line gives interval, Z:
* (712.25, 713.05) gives 1.47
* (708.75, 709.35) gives 1.82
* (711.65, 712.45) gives 1.87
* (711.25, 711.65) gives 1.70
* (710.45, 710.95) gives 2.46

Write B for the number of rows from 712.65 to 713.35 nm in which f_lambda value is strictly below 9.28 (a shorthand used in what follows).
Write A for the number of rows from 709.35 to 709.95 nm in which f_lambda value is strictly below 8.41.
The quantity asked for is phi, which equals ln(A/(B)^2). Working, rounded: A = 1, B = 7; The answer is -3.9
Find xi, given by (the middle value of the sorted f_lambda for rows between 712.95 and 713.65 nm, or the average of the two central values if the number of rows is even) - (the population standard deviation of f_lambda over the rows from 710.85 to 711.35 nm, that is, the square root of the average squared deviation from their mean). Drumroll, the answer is 7.9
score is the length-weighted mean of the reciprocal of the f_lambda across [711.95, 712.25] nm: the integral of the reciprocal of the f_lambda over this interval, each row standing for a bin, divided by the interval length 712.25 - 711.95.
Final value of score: 0.108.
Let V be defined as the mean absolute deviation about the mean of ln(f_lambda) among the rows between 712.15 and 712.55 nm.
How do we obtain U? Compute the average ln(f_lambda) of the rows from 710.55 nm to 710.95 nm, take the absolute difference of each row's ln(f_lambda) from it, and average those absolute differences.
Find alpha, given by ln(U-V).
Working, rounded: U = 0.116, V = 0.087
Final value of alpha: -3.54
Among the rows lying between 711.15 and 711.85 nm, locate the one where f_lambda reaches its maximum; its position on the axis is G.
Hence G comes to 711.3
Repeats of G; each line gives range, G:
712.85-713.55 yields 713.4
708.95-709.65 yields 709.0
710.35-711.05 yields 710.4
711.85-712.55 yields 712.2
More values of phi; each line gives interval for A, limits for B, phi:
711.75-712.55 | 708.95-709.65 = -1.7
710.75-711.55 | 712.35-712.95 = -1.8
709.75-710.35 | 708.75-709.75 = -2.5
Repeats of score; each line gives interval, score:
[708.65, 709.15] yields 0.103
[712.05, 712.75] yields 0.112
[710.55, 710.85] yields 0.117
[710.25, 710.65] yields 0.106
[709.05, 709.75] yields 0.111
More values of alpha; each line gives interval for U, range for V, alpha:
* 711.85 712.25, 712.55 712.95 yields -3.35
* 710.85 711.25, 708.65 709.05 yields -3.45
